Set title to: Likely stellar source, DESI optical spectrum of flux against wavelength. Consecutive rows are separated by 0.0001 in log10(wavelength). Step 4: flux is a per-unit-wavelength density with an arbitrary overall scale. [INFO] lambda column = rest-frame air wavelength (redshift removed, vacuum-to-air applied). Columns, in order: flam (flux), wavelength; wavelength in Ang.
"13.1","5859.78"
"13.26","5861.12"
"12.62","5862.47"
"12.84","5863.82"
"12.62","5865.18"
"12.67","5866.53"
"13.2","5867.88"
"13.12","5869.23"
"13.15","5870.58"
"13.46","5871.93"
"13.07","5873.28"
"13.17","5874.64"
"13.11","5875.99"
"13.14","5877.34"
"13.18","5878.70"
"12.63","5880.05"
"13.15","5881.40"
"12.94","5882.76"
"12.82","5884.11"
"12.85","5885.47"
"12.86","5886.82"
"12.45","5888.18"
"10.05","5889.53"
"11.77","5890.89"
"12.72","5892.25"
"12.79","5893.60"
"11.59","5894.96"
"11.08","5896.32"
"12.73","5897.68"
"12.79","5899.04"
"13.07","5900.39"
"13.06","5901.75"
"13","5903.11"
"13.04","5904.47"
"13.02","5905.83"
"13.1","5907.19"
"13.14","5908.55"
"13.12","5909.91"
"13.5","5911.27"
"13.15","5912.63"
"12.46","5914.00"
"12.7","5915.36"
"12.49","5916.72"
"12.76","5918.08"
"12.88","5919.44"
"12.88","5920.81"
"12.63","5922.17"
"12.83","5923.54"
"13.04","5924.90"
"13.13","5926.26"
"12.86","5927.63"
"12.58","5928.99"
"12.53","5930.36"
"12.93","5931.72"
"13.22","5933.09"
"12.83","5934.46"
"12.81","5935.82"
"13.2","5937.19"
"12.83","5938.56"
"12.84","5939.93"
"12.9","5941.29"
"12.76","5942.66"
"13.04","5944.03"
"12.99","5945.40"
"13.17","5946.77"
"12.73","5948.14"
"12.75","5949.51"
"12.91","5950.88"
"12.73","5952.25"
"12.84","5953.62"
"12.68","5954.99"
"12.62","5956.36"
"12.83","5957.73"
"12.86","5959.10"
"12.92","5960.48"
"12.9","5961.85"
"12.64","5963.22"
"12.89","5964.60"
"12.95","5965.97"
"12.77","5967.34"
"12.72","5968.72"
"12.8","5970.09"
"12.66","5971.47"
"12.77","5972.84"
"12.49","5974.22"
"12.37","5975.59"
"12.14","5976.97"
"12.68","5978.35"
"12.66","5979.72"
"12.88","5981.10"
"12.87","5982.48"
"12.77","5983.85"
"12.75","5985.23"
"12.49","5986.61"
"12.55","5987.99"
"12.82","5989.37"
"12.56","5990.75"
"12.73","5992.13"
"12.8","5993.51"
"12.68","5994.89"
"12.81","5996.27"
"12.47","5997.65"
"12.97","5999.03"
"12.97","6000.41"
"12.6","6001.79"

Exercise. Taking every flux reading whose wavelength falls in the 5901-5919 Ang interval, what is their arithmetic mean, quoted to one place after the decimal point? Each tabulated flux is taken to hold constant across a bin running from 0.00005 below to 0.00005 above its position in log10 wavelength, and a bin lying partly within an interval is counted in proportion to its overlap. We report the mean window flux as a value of 13.0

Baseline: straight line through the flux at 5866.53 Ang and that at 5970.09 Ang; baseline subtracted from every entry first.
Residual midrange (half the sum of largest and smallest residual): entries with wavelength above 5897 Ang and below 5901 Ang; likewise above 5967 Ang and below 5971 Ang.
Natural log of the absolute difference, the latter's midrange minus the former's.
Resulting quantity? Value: -1.5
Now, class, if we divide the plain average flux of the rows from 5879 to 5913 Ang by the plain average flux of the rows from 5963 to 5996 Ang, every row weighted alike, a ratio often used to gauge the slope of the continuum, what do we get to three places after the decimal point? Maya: 0.998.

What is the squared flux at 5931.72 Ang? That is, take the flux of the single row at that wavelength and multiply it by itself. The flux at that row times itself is 167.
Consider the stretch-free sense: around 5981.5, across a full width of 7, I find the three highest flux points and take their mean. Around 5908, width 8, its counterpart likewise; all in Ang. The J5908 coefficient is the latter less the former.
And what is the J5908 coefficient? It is 0.41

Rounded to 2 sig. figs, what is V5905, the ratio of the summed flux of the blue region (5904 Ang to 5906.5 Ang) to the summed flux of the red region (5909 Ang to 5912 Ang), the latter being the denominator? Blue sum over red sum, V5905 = 0.98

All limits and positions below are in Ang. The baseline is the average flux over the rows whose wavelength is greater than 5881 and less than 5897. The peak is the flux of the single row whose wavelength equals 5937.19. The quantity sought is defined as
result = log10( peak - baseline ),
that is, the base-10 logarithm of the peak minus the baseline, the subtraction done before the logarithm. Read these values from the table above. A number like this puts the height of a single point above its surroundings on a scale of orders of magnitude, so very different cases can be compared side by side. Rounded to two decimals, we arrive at -0.02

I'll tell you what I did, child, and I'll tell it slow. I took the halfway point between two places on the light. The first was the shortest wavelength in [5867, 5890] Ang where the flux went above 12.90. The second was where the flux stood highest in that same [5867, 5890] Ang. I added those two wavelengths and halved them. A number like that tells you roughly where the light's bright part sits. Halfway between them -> 5869.9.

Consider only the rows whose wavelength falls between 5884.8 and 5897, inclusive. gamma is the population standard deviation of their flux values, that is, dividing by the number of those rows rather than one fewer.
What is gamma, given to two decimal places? 0.92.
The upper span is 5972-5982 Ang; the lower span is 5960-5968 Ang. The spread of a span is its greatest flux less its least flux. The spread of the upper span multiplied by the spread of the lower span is 0.23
